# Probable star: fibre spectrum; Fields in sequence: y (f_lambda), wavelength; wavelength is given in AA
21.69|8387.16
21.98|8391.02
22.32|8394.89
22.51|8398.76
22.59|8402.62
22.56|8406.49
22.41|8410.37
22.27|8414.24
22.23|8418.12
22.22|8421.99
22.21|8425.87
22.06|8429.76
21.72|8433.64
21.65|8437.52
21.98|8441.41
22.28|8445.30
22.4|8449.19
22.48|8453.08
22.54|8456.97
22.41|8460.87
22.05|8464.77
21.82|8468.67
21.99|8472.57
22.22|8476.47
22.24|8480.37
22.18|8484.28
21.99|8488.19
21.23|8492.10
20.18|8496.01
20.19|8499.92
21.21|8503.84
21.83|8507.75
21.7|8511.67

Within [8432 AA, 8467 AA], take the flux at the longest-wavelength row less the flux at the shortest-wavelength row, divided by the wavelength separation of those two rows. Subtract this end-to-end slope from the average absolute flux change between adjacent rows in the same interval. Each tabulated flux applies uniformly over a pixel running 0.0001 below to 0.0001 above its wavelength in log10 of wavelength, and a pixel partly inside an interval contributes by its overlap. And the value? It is 0.17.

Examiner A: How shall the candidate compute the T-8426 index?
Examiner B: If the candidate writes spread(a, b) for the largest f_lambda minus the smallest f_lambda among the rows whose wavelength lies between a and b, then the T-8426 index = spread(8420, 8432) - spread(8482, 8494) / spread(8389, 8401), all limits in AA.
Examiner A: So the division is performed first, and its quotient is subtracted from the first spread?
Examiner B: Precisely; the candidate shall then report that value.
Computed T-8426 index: -2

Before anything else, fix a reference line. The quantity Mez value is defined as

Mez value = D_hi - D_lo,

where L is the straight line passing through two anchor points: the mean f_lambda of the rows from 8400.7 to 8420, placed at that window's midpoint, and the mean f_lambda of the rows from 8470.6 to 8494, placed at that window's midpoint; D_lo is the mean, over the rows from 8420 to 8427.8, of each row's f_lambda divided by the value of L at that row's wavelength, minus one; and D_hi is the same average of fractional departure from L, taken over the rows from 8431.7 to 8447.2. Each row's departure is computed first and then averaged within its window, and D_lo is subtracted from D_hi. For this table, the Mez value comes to -0.010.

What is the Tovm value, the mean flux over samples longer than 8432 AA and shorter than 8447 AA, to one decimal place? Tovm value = 21.9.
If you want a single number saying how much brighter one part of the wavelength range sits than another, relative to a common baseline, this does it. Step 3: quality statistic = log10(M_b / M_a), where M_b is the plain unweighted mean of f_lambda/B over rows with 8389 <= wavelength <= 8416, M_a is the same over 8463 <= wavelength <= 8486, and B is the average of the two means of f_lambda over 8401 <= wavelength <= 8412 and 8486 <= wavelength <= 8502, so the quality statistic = 0.0057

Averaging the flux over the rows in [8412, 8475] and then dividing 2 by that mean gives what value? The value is 0.0903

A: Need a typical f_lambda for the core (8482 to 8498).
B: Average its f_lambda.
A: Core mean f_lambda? 21.4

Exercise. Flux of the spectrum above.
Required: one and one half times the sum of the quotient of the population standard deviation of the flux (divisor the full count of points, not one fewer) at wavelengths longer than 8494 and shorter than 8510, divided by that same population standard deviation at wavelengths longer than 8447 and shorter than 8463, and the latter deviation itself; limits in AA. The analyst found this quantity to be 19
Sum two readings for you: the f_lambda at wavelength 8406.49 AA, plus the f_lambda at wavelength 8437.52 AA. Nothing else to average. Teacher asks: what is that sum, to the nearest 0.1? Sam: 44.2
